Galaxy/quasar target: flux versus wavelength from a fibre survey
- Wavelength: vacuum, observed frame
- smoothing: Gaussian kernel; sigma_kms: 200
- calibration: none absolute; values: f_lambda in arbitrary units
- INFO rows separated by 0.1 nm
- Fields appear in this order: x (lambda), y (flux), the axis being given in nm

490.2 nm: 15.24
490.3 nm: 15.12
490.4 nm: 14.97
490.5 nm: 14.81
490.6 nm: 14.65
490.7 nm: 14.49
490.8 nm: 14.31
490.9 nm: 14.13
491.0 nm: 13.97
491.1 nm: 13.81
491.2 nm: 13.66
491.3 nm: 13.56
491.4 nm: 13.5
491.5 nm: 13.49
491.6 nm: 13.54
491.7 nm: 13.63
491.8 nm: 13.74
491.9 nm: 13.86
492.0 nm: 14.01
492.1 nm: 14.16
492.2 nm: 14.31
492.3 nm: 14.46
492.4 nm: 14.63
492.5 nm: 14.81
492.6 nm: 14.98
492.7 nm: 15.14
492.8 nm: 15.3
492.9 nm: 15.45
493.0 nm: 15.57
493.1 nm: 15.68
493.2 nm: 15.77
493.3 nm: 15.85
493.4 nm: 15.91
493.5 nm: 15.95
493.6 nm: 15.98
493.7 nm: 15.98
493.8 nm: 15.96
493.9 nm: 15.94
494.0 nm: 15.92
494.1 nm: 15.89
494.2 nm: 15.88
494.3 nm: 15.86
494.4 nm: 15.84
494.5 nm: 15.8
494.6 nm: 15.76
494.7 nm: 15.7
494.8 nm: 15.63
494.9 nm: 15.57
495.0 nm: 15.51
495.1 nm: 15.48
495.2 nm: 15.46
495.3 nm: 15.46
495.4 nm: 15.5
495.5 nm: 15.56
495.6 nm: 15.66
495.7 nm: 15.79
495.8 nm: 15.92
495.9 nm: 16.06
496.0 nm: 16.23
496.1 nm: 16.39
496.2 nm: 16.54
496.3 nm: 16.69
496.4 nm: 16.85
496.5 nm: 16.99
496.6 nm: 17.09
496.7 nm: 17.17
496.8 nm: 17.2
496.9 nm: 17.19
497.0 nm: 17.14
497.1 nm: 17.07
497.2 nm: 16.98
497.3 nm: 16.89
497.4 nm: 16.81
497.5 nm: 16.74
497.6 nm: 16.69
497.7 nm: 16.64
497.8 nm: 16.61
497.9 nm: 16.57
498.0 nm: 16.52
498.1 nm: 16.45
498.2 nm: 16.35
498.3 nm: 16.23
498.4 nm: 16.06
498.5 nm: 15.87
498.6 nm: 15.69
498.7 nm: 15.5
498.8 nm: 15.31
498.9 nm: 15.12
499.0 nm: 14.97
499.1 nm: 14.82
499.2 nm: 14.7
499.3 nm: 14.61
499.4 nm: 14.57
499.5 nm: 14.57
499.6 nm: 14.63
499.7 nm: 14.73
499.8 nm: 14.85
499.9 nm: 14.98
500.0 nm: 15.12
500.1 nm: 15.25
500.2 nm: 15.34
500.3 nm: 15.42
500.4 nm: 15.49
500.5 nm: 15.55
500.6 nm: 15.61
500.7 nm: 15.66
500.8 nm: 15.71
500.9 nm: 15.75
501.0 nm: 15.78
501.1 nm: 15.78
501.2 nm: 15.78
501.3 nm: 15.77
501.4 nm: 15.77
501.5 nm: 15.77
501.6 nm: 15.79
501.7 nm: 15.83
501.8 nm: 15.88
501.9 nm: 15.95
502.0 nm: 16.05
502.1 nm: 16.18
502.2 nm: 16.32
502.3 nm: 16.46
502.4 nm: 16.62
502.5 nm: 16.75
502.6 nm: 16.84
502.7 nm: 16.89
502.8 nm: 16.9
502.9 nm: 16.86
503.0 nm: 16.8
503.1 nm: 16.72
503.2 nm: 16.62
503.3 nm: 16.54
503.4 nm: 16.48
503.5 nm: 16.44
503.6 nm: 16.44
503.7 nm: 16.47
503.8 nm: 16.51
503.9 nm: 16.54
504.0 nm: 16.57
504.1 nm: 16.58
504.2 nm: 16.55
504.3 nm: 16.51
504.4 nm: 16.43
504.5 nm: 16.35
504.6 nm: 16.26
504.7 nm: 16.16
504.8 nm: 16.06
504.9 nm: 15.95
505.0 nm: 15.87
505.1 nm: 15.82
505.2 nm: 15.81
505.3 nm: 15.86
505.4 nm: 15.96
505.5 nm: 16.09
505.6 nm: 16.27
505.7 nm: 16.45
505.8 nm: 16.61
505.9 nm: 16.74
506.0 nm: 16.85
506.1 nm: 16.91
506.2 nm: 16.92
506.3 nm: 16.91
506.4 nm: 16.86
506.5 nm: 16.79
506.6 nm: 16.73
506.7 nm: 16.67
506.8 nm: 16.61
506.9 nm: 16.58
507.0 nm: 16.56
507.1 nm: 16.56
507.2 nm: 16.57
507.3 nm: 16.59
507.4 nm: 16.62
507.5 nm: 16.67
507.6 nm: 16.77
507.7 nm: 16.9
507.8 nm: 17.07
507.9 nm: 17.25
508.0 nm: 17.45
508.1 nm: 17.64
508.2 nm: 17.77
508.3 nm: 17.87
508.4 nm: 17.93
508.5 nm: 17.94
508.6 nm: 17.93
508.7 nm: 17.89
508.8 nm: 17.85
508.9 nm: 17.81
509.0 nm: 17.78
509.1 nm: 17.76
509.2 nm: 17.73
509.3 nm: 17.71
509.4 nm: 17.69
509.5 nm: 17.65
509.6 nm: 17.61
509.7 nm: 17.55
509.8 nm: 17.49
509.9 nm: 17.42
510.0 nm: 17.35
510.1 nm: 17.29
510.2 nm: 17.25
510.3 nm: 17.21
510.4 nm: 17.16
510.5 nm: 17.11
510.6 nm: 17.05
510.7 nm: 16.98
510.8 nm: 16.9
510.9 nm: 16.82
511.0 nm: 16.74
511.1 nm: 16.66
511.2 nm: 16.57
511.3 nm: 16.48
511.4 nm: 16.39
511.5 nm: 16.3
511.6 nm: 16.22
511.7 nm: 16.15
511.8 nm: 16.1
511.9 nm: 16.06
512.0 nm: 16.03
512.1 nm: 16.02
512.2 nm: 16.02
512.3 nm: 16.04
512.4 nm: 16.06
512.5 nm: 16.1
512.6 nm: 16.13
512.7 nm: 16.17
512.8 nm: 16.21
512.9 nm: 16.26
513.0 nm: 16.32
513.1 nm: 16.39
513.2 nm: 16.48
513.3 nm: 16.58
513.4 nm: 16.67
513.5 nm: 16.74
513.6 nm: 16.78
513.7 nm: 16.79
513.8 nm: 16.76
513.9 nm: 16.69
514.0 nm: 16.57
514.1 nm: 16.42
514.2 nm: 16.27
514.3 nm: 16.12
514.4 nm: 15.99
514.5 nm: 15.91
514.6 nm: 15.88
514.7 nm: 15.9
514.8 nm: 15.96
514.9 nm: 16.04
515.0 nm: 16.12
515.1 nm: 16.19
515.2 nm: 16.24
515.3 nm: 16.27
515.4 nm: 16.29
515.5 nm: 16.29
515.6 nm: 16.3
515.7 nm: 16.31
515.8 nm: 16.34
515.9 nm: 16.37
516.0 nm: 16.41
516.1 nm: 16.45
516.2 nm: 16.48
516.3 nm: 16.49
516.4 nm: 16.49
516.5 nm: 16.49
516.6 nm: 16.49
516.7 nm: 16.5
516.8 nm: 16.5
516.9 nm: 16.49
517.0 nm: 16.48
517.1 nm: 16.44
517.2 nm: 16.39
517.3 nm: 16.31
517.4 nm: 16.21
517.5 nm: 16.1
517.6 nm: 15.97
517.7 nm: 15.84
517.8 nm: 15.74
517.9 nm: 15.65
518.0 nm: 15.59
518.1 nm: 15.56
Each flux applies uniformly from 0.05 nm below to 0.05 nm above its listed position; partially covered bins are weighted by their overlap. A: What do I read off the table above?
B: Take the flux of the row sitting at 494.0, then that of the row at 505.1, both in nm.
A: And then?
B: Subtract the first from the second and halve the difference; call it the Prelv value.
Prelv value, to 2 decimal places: -0.05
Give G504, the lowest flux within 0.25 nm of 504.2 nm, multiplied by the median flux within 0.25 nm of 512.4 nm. 264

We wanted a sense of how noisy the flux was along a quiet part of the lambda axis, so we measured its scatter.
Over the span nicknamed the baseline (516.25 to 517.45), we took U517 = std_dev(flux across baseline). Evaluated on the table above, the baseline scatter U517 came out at 0.1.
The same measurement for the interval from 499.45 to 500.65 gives 0.4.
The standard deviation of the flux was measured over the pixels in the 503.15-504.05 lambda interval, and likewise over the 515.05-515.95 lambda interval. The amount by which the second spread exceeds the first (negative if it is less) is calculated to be -0.01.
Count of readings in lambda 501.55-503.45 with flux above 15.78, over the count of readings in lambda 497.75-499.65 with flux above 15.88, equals 2.7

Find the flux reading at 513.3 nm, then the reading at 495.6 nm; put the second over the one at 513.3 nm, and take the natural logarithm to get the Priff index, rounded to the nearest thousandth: -0.057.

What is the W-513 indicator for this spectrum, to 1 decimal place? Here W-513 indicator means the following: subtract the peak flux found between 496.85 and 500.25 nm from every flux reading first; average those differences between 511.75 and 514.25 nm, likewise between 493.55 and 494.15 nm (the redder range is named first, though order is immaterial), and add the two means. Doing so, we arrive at -2.1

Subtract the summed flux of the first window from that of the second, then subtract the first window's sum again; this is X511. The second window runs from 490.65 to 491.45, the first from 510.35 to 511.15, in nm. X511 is -159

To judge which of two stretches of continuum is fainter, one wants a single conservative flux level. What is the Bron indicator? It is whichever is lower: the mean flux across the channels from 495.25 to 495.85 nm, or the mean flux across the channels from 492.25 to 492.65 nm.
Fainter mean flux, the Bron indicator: 14.7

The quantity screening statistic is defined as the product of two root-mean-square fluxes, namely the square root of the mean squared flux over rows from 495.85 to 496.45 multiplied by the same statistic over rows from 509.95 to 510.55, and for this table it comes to 284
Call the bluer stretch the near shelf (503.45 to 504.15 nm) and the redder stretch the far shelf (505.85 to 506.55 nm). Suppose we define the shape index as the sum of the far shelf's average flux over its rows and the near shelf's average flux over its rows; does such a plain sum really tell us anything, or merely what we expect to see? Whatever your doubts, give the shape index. 33.4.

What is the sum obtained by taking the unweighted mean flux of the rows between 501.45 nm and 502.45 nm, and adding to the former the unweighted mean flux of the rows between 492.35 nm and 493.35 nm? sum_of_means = 31.4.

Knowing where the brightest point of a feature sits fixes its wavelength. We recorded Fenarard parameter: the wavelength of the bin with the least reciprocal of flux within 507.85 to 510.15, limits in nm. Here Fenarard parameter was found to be 508.5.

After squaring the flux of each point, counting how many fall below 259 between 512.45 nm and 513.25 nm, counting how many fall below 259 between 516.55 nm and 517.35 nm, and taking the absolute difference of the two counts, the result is 0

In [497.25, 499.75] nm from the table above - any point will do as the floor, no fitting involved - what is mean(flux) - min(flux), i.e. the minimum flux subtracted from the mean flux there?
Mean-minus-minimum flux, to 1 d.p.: 1.2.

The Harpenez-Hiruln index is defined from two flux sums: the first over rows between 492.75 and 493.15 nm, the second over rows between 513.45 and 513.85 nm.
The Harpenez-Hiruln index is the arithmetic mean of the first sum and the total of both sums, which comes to 96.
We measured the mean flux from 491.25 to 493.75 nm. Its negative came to -14.8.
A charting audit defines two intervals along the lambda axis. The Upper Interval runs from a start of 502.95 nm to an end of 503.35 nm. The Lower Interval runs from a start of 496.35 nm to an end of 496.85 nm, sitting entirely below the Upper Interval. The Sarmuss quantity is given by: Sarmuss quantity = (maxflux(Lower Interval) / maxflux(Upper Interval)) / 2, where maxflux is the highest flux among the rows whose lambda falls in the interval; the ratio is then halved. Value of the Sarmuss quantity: 0.51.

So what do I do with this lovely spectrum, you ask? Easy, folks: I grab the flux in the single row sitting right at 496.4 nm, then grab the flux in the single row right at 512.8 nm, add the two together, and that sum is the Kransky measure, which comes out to 33.1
